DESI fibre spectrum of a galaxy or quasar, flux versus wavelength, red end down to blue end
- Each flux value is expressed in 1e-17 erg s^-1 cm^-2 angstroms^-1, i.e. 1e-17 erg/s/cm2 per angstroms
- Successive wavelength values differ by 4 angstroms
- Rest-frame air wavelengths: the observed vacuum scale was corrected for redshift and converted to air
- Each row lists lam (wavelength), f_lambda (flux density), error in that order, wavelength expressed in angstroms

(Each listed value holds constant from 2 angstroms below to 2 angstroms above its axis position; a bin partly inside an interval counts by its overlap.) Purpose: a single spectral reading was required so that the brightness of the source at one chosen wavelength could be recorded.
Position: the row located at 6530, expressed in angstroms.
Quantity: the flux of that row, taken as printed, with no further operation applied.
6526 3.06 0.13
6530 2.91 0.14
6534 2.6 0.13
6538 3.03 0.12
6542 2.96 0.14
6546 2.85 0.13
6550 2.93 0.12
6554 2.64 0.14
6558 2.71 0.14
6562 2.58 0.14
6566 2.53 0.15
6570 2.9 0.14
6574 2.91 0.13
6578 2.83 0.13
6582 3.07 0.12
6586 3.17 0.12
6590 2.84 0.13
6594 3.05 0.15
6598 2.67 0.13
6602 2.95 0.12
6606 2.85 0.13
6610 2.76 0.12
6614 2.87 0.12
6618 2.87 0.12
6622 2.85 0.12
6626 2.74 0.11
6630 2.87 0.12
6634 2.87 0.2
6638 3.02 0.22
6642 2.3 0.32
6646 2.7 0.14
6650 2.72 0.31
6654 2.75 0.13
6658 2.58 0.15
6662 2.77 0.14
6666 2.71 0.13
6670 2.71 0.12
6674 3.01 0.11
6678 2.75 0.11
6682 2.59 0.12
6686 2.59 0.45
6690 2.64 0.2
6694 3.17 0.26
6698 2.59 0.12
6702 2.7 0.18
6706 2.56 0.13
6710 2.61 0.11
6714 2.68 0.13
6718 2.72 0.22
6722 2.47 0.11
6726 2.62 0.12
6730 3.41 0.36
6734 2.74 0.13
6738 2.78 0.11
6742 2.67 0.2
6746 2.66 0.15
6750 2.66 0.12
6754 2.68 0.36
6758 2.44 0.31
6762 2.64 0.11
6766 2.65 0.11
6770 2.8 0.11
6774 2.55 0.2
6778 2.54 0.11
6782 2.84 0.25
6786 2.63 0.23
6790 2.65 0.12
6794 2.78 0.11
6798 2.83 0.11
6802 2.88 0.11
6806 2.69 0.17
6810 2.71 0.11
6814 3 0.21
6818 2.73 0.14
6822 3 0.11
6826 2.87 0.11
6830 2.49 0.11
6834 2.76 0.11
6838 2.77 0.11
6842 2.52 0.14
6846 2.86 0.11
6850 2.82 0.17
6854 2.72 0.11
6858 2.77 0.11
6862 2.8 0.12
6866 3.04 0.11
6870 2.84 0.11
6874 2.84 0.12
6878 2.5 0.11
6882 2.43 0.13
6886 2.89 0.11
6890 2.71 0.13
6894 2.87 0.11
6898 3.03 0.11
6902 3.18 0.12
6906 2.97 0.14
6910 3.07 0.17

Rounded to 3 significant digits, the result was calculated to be 2.91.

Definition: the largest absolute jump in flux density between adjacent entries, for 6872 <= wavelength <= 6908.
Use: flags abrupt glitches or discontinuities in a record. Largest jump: 0.46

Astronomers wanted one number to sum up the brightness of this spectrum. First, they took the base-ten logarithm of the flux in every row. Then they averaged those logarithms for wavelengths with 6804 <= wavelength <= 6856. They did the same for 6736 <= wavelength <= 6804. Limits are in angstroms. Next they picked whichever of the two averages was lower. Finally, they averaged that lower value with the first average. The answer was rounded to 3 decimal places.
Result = 0.435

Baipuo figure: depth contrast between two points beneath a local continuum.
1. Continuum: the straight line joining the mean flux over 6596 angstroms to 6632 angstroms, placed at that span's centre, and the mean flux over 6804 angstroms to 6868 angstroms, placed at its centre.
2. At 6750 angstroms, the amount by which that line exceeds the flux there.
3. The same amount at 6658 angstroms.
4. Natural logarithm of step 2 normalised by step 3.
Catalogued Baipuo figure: -0.5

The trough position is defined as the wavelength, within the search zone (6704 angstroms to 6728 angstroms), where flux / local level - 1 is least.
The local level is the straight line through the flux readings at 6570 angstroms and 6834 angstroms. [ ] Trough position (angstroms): 6722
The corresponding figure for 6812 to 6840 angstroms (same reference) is 6830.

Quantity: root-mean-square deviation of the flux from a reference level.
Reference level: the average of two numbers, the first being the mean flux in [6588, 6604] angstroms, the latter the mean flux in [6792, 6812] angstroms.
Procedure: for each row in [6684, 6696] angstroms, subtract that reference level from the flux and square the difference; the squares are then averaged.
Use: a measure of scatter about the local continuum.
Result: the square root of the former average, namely 0.26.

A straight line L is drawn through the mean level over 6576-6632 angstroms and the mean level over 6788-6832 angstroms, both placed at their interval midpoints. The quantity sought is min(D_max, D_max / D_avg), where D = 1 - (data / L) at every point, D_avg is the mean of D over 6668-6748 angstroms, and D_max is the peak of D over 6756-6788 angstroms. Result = 0.132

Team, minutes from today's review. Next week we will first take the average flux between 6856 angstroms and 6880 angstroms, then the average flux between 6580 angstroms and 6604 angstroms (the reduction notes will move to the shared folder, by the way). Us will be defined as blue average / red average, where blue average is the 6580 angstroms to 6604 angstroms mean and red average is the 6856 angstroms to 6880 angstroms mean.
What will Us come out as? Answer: 1.06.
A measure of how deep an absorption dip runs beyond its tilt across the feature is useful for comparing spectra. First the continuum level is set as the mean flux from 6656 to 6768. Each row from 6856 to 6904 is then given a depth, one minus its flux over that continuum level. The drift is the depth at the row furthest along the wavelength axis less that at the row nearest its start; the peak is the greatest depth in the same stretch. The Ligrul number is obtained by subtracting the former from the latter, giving 0.25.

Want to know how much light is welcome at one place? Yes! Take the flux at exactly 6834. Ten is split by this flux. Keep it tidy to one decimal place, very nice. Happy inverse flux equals 3.6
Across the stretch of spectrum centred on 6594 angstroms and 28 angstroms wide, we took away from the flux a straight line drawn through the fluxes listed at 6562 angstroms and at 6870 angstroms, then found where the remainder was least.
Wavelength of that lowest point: 6598 angstroms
